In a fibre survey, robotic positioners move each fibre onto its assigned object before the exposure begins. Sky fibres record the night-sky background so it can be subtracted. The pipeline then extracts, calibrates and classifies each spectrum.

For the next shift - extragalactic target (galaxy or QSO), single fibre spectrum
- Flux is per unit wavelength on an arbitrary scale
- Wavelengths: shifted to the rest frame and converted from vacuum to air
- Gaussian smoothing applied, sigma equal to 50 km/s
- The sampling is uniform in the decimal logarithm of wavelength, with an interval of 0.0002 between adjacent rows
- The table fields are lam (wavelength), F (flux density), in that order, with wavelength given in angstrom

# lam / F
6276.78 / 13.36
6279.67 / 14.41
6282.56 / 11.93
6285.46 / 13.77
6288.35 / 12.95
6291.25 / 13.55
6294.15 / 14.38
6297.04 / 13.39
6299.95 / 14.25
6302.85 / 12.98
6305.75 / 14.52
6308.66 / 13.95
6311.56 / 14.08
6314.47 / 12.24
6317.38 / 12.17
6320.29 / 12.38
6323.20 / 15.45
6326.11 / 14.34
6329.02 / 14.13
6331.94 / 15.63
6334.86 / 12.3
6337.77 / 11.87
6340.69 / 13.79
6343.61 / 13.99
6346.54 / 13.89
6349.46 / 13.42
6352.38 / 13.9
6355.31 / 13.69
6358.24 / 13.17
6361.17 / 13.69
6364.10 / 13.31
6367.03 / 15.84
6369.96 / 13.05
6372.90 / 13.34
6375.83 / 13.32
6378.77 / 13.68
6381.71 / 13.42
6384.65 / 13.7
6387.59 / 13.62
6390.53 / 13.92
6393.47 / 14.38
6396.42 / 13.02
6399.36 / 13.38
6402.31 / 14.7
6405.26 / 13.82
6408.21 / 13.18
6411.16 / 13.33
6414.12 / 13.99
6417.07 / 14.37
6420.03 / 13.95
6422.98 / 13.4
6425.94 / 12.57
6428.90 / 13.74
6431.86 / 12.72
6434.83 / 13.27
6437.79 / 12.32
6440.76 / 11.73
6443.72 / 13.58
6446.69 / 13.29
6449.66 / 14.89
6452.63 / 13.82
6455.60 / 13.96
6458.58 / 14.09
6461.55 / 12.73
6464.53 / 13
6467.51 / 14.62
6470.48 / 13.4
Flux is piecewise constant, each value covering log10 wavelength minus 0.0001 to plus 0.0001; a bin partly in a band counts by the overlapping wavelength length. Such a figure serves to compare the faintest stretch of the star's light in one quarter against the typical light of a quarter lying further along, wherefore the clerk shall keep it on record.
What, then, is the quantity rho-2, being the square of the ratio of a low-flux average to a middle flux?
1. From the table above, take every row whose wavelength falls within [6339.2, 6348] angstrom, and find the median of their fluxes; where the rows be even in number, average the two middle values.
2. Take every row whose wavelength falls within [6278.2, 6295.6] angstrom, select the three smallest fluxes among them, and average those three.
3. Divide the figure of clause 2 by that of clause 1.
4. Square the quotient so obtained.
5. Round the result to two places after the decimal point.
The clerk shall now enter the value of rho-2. 0.85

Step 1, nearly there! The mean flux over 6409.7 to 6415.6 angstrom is 13.7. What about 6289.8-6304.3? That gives 13.7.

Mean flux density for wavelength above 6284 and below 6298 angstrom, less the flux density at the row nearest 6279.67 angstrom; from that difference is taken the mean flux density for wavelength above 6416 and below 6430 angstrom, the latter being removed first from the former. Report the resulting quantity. -14.4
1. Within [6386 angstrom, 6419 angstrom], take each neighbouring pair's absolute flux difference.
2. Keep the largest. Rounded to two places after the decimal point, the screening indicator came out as 1.36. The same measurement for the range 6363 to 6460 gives 2.79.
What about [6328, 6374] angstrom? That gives 3.33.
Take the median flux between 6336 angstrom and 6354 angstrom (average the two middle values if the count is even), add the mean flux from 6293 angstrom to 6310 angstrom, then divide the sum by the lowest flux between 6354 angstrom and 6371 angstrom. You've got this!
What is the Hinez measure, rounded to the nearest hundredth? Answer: 2.13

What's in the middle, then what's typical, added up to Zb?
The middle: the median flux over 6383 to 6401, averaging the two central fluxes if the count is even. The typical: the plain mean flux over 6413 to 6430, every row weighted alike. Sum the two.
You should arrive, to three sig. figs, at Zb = 27.3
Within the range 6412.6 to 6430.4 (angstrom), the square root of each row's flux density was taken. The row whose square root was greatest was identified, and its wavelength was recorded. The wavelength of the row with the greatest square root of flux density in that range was 6417.07 angstrom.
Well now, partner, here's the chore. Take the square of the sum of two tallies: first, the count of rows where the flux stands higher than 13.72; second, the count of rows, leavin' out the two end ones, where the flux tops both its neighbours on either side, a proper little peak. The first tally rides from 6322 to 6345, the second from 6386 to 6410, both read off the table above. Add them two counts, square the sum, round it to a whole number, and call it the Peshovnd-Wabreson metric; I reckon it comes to 64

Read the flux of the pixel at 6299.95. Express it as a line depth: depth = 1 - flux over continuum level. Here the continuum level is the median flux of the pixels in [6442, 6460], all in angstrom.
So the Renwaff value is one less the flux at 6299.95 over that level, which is -0.026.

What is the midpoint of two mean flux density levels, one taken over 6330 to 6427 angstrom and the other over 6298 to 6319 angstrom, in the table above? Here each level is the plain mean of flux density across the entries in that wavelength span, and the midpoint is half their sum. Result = 13.6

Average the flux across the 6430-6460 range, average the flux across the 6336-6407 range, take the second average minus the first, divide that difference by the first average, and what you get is 0.022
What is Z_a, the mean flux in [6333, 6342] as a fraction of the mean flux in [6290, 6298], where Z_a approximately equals 0.92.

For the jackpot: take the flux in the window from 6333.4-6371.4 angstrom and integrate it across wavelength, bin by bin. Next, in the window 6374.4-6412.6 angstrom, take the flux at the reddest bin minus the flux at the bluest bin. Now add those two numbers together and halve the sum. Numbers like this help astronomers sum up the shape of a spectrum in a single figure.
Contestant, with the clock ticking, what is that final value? 257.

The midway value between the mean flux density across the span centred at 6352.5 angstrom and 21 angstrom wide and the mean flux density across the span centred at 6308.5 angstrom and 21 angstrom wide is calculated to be 13.6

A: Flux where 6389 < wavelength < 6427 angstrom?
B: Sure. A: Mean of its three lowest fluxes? 12.9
